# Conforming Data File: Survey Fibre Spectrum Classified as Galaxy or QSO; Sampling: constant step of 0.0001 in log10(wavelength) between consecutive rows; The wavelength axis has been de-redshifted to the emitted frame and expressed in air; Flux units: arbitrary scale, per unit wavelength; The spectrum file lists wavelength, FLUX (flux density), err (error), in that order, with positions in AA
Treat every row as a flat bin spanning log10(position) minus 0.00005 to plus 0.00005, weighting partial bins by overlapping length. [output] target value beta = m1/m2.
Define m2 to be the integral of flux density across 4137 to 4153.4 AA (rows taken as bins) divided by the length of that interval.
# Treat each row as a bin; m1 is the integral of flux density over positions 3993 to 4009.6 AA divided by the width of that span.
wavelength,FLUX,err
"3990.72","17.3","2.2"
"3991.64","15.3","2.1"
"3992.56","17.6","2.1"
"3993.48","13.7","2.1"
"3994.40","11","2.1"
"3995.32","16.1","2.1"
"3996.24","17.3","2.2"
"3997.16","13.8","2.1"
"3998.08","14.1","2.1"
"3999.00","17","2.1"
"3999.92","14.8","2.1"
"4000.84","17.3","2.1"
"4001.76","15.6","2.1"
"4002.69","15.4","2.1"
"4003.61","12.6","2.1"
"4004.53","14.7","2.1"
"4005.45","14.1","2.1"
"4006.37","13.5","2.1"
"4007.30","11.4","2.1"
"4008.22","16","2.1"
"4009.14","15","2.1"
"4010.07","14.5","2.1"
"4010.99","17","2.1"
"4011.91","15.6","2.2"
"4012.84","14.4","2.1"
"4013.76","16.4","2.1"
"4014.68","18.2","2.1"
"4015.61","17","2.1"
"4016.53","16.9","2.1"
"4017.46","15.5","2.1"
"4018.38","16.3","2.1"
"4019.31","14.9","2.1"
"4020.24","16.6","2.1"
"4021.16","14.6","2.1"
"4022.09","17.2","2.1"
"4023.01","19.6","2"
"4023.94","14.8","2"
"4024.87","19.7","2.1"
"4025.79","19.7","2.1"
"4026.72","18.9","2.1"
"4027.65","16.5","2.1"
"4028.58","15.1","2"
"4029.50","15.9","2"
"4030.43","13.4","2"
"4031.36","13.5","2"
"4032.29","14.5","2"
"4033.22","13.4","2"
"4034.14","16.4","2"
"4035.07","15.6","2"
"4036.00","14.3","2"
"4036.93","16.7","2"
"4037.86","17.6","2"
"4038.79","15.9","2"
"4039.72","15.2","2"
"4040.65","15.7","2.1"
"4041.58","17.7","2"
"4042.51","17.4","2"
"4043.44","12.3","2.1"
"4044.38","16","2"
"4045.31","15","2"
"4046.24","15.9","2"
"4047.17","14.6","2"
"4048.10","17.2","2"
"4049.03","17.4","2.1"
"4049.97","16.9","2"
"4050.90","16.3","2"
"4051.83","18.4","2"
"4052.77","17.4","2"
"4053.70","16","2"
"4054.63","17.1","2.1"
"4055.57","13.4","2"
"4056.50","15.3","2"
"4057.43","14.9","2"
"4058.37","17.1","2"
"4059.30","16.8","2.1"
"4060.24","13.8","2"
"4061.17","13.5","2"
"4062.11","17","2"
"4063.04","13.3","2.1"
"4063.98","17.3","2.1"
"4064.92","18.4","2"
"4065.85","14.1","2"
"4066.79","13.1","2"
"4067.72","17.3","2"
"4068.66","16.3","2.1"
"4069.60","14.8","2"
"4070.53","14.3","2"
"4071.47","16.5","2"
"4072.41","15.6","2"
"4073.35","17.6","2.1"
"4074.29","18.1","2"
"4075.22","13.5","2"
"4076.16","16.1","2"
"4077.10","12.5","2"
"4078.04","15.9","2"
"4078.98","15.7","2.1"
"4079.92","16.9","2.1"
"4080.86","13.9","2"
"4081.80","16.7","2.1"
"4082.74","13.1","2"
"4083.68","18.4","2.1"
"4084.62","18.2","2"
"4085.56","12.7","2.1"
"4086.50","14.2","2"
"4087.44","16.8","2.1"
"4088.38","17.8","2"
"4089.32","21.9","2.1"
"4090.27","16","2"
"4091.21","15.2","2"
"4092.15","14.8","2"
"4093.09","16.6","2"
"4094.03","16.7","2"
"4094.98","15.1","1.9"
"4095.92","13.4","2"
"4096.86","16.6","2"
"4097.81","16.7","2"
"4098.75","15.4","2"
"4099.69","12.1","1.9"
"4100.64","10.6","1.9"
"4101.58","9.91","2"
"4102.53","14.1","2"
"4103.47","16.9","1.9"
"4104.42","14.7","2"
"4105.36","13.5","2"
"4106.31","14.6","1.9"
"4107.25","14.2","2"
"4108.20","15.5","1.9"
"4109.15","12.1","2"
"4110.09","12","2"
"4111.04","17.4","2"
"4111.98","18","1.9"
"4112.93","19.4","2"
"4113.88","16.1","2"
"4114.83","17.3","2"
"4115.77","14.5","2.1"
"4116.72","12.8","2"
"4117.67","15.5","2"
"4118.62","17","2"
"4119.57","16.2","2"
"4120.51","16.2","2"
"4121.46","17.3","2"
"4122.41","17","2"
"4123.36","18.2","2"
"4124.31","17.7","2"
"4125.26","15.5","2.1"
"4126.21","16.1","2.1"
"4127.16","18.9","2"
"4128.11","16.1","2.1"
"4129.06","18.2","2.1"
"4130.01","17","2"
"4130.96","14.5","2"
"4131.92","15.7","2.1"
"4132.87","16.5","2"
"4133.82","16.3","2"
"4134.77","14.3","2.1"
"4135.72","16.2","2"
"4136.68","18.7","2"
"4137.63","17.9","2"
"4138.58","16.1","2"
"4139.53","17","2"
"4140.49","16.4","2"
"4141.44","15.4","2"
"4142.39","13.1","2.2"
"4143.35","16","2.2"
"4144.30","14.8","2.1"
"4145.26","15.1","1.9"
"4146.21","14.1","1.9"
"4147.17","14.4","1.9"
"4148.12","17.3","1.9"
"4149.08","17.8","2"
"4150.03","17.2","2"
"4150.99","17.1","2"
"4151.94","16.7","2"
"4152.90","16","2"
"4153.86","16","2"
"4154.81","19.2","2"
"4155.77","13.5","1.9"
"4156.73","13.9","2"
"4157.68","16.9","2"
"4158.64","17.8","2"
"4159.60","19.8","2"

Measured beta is 0.91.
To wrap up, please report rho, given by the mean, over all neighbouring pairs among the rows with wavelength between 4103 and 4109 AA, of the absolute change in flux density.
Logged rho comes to 1.2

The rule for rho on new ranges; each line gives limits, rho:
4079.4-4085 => 3.0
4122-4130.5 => 1.7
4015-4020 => 0.9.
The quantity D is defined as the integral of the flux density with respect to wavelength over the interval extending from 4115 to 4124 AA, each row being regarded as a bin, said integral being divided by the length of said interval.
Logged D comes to 16.2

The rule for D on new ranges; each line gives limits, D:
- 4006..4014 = 14.8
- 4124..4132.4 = 16.6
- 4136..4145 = 16.1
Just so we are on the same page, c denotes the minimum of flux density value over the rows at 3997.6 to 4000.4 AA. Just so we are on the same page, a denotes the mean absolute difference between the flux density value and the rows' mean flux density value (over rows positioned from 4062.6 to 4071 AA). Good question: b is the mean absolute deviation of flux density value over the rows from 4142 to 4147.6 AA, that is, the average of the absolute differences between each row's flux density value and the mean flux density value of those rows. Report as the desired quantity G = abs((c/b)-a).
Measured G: 18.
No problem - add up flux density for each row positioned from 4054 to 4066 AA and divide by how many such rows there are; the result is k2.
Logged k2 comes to 15.5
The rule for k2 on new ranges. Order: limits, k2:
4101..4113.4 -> 14.8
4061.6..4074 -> 15.8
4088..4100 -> 16.0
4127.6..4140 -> 16.5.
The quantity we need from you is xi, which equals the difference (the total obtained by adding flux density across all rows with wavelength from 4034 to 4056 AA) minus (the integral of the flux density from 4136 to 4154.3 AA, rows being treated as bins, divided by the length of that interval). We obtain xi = 370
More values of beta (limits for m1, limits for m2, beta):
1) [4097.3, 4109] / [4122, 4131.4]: 0.82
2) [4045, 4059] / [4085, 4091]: 0.98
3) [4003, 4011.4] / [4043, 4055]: 0.88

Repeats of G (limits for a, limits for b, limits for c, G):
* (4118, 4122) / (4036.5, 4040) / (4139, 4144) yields 16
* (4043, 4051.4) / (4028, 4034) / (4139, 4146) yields 14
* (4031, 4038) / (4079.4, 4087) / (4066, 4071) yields 5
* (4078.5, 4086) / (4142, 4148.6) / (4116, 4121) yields 11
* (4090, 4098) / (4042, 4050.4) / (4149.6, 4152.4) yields 12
